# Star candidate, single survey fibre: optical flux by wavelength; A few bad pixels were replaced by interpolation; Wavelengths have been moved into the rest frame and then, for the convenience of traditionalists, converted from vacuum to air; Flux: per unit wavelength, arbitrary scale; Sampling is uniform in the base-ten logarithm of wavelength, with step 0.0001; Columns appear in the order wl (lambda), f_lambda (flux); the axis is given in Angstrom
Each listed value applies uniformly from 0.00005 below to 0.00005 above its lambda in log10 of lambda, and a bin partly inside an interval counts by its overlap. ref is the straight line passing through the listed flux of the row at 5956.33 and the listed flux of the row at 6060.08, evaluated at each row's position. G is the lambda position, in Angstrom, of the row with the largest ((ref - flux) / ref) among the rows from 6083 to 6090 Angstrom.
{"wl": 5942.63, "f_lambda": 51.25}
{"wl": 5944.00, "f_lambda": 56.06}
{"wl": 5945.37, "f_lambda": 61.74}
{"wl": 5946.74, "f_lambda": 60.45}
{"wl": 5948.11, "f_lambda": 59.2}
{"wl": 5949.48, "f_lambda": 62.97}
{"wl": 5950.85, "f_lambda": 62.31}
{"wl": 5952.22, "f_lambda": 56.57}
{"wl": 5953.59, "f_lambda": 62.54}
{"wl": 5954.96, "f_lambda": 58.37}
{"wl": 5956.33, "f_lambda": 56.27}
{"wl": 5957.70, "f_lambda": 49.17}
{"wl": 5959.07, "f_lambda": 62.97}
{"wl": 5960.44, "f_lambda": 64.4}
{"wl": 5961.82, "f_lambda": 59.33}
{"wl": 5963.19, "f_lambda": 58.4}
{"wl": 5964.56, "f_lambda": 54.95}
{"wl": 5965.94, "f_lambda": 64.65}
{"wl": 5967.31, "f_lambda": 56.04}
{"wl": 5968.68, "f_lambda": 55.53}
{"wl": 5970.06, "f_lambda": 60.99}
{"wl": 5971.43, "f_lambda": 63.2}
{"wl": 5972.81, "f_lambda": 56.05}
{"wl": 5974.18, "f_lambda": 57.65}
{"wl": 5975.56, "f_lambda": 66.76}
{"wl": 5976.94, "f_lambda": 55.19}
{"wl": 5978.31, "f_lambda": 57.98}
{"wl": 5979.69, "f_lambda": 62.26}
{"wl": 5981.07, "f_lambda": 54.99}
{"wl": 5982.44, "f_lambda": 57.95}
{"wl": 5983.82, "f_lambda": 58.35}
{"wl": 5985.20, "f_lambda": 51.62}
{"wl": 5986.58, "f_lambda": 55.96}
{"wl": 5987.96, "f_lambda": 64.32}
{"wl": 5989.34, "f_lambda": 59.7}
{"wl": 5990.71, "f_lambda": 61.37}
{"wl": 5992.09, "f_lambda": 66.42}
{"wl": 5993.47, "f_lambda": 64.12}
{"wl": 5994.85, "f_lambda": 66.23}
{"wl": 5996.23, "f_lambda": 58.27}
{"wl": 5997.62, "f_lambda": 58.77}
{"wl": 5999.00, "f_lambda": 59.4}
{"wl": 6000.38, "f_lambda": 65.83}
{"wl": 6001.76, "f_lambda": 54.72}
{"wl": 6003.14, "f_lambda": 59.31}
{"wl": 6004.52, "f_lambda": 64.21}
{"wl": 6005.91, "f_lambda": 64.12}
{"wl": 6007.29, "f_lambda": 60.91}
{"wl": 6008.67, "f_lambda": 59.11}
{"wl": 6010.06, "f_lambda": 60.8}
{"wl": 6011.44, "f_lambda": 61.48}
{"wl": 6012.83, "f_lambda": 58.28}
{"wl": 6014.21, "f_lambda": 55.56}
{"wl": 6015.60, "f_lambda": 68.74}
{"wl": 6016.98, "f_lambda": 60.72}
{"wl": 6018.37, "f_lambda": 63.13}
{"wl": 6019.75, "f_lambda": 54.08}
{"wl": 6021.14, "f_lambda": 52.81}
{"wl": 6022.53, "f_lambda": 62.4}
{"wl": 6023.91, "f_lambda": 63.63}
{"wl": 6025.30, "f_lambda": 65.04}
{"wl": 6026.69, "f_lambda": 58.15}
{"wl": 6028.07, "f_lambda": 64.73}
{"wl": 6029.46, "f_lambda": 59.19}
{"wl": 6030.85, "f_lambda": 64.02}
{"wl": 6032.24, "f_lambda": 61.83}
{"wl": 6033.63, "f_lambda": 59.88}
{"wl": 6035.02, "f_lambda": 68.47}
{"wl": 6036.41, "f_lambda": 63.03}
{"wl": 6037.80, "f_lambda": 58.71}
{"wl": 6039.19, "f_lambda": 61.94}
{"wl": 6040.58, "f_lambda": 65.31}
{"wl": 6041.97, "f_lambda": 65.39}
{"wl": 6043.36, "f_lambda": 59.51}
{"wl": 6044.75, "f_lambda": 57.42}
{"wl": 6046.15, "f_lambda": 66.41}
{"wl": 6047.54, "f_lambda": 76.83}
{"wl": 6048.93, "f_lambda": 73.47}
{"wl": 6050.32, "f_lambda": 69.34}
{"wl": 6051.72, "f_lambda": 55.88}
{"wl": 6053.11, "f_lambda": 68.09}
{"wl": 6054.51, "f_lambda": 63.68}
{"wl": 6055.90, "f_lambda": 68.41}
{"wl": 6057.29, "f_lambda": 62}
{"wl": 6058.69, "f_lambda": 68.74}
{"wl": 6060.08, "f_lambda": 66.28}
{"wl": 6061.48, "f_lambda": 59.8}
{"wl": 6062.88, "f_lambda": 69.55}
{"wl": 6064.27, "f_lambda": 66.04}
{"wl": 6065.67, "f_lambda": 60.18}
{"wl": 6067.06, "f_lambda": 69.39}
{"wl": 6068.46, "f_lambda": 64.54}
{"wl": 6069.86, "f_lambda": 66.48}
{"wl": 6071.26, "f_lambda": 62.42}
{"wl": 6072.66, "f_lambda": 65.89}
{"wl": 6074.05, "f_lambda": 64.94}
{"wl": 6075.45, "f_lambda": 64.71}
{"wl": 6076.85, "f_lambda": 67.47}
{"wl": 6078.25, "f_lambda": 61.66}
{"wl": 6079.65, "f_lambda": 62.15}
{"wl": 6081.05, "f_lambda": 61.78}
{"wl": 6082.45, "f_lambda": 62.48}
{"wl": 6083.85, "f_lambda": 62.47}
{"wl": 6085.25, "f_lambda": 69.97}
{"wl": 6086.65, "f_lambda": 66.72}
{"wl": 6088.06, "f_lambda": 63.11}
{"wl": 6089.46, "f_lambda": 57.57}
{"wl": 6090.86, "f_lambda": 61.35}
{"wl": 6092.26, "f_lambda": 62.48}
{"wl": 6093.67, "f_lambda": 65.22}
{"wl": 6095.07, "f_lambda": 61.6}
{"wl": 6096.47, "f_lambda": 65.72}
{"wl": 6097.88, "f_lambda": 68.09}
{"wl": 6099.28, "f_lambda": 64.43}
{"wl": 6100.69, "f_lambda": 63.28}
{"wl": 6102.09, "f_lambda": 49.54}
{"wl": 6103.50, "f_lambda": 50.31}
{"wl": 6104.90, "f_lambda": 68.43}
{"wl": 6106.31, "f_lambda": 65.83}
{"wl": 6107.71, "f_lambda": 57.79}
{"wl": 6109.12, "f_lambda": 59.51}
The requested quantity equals 6089.46 Angstrom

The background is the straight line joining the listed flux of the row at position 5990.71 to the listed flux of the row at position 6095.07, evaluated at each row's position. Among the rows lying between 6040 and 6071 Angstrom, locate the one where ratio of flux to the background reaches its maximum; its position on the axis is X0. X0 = 6047.54 Angstrom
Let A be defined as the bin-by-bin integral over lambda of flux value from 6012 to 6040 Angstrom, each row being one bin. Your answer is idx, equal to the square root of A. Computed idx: 41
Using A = 1715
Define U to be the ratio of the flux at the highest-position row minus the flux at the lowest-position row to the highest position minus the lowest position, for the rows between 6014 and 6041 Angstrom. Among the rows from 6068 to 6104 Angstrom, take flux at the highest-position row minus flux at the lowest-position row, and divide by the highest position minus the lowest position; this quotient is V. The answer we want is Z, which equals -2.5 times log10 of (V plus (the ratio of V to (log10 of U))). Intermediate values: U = 0.37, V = -0.4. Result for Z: 0.7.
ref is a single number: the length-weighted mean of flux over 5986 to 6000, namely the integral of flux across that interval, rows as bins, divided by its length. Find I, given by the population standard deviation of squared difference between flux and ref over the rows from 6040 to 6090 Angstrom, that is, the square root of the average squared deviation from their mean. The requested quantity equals 44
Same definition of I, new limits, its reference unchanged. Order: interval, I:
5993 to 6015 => 13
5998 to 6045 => 19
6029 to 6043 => 13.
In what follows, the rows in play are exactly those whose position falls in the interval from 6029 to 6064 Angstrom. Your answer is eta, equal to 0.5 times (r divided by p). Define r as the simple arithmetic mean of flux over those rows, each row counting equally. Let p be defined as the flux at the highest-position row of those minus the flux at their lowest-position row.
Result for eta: 3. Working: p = 10.4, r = 64.5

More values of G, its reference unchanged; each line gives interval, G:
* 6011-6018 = 6014.21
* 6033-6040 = 6037.80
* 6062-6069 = 6065.67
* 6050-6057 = 6051.72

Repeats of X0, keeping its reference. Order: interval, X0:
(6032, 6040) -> 6035.02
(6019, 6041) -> 6035.02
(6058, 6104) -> 6085.25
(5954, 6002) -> 5975.56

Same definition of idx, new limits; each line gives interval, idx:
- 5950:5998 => 53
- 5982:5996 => 29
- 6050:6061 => 27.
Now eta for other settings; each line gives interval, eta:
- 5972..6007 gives 4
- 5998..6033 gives 13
